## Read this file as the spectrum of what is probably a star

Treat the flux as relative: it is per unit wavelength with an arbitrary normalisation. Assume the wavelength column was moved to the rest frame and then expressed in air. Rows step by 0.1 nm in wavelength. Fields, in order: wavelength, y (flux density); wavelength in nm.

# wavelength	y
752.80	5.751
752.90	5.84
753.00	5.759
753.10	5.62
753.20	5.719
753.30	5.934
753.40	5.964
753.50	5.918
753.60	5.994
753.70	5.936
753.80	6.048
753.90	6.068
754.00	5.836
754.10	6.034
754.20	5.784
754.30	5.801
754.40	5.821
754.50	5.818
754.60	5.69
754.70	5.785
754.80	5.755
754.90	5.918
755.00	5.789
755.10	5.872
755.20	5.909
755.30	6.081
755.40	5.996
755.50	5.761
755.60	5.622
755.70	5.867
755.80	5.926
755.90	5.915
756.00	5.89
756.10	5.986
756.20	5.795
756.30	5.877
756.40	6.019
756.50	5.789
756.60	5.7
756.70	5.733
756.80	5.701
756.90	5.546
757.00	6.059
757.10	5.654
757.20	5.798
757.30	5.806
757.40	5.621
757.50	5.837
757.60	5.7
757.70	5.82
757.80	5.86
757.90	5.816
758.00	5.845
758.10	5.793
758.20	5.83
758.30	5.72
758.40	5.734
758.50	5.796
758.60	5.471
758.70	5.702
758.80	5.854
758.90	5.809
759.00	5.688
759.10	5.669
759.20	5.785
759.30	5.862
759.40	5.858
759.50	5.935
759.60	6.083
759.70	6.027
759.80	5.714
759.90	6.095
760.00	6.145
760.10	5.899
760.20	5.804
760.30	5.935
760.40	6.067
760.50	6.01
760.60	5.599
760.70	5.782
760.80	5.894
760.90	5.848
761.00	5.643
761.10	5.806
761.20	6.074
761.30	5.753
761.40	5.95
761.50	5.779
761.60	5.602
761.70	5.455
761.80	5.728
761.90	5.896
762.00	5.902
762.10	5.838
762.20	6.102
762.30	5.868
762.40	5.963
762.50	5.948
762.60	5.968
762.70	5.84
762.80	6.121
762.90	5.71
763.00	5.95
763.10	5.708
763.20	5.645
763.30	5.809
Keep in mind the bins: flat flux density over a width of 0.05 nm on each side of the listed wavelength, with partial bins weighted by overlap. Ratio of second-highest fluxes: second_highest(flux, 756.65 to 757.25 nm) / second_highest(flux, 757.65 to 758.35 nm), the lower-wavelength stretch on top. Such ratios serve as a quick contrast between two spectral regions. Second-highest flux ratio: 0.99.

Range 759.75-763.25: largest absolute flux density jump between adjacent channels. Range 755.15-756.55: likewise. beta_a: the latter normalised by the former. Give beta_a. 0.6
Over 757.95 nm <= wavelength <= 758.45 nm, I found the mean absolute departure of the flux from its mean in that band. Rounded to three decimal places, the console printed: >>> 0.046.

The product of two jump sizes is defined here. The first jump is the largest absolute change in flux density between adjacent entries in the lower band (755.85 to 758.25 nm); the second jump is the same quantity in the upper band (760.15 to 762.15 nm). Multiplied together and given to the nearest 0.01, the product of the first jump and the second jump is 0.21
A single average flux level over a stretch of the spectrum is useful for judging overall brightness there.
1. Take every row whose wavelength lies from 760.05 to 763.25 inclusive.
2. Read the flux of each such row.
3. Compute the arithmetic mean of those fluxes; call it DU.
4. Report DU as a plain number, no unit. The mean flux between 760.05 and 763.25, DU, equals 5.85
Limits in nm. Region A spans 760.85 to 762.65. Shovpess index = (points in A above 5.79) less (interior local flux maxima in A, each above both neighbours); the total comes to 7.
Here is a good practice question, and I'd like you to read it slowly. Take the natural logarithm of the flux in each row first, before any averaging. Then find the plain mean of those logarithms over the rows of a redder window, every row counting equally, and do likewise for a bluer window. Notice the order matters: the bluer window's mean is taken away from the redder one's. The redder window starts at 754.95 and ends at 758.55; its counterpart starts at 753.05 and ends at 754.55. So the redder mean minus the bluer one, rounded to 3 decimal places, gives -0.012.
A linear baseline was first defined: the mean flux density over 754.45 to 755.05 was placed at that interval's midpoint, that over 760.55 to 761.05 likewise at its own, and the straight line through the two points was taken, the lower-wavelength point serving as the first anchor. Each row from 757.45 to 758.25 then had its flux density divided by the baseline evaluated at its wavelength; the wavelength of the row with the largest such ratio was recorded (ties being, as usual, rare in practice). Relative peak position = 757.80 nm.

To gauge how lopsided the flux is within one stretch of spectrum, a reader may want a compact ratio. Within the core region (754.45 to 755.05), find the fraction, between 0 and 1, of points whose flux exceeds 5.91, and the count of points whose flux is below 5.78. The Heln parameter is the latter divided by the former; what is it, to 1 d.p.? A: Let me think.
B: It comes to 12.0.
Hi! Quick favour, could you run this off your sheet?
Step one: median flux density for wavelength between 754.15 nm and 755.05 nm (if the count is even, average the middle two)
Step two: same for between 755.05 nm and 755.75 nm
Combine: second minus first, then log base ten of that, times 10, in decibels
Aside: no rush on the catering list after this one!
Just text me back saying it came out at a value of -10.8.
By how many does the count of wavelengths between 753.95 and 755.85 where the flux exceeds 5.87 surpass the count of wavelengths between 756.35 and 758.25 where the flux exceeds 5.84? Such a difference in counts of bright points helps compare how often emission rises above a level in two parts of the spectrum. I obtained 3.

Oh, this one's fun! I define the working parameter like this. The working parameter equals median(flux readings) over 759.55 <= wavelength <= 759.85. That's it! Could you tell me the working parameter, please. 6.03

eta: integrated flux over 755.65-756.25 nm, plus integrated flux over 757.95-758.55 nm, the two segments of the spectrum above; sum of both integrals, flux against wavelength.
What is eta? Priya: 7.01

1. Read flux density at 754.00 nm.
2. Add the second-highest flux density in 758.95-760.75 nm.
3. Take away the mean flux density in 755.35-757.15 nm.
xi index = 6.11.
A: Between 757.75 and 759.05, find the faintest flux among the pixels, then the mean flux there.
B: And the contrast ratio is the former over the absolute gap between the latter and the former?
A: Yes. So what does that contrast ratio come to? 18.7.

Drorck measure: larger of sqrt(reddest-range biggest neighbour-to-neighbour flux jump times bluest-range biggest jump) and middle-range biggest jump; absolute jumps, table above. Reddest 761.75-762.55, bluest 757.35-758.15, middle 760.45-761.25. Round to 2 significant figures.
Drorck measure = 0.41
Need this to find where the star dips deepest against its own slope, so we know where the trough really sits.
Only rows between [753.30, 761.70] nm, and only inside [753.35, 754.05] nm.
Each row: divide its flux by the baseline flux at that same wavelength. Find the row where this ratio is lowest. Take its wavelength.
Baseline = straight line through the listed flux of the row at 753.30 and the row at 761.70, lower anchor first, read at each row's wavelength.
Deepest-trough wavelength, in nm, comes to 754.00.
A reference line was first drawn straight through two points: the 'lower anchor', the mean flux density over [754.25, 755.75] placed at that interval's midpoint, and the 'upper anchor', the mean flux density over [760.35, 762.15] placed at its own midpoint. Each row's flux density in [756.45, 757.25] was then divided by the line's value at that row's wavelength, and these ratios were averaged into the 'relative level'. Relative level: 0.99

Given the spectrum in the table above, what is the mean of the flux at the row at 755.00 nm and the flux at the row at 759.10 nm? 5.73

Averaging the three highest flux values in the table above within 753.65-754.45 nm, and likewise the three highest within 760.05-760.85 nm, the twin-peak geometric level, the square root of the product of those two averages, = 6.03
